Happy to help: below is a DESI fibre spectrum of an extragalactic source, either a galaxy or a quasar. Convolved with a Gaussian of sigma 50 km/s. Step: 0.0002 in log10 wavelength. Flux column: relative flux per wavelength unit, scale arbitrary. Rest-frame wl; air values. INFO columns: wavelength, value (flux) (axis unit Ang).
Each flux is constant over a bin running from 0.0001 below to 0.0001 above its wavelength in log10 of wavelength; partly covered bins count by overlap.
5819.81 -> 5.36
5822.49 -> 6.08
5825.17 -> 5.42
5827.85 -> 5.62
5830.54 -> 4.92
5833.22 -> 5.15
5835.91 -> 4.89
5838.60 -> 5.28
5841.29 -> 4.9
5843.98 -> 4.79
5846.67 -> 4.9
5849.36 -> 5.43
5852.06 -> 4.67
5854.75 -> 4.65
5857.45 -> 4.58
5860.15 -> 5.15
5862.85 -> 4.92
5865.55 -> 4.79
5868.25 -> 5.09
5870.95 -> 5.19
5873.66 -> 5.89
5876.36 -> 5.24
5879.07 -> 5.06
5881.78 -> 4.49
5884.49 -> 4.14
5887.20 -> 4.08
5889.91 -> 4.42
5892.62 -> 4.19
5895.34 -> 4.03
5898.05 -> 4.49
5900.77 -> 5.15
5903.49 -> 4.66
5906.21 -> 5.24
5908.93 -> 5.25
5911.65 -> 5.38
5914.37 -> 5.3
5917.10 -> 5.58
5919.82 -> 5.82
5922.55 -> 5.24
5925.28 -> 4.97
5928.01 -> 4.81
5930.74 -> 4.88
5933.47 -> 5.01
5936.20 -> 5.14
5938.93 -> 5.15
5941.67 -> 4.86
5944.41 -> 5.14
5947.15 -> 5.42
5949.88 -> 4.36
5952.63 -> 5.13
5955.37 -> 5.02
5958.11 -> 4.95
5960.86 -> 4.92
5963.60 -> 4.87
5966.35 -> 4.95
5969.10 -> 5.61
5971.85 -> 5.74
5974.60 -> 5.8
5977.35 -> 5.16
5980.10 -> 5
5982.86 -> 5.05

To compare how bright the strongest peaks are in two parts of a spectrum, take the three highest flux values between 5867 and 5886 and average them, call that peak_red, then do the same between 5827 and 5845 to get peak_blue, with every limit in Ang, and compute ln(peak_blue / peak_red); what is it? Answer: -0.02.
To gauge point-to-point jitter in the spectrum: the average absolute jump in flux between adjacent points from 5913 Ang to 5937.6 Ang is 0.23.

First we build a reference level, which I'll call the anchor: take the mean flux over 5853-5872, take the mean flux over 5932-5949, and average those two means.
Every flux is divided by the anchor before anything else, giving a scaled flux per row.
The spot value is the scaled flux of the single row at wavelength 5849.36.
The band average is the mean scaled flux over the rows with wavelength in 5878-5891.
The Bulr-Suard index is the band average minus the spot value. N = -0.20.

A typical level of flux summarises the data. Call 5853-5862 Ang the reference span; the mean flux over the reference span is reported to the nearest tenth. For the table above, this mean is 4.8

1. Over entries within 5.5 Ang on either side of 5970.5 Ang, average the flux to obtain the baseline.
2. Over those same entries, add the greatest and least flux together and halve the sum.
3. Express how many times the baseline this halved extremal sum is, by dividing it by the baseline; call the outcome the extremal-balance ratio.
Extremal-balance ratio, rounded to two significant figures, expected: 0.97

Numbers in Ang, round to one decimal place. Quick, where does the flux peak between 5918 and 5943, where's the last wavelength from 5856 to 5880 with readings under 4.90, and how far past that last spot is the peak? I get 54.3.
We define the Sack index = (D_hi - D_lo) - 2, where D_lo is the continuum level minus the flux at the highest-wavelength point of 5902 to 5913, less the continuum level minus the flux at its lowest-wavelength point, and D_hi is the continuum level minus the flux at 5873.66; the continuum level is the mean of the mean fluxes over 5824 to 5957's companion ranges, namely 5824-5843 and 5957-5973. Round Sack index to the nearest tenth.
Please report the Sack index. -2.0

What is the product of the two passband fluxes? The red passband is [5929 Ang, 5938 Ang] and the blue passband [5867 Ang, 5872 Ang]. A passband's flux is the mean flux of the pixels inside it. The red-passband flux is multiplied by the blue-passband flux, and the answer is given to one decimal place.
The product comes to 25.8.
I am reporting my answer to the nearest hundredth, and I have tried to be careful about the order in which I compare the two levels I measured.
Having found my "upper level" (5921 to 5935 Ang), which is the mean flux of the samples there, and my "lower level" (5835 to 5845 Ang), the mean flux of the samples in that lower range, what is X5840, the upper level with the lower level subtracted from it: 0.02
